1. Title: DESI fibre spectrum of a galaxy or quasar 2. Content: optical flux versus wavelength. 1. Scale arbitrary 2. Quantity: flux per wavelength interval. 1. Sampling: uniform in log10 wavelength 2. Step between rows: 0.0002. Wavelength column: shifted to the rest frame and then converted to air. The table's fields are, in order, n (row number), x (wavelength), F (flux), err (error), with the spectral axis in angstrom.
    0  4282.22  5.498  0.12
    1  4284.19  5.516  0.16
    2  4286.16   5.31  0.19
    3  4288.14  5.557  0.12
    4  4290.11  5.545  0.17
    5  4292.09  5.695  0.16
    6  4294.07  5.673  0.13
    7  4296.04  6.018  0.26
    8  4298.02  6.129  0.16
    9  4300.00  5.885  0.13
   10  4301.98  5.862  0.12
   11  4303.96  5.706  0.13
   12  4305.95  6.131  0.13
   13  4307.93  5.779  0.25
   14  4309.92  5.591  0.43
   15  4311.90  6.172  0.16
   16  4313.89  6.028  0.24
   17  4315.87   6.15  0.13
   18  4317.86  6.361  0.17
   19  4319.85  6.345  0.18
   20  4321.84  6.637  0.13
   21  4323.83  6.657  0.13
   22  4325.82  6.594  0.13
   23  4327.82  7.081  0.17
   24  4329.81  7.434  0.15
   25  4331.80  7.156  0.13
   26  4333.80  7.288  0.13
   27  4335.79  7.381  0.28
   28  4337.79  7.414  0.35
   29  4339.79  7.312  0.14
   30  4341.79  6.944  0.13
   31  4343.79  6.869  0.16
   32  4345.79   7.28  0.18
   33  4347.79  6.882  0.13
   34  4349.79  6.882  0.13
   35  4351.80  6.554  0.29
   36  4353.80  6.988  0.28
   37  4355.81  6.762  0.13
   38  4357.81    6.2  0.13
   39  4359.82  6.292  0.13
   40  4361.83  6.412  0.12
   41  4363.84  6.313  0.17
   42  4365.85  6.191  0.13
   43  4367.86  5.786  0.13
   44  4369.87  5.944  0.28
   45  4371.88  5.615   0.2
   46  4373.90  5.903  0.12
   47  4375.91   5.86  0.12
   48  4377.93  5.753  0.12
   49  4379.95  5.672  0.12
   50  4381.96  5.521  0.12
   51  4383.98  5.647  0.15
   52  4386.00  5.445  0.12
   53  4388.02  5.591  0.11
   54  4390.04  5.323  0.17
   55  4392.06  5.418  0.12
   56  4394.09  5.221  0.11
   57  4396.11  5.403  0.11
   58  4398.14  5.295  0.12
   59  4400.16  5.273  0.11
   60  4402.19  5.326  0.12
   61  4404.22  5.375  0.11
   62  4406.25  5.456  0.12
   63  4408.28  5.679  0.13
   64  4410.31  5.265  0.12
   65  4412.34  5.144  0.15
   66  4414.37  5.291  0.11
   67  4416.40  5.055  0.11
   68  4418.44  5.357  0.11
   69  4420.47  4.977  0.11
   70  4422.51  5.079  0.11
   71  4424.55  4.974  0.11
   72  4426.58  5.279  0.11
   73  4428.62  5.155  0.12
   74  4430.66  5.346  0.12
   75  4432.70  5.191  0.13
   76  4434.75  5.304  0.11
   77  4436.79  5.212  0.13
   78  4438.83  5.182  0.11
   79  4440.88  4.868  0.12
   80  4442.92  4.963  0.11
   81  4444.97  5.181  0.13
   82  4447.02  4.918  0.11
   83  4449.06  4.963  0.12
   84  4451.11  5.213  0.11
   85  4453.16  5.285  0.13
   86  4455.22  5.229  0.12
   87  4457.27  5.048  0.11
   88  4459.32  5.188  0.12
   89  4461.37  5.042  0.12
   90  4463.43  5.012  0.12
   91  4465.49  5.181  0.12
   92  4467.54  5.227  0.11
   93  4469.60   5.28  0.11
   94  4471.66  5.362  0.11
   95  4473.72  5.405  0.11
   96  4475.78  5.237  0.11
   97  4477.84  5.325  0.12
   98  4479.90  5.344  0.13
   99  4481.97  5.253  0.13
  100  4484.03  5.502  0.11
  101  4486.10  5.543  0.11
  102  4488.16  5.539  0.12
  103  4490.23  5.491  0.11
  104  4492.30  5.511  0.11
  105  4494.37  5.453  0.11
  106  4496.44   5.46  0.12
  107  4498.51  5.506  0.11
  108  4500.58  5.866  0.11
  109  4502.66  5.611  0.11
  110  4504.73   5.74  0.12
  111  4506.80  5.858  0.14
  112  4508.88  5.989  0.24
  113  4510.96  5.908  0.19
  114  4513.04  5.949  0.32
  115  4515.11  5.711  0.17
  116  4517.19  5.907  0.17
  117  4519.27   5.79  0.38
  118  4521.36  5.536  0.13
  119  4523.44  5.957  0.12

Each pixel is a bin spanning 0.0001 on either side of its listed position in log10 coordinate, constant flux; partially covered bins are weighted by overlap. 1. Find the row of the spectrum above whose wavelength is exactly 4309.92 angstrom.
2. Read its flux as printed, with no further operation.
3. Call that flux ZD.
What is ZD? 5.591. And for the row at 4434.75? 5.304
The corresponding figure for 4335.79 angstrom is 7.381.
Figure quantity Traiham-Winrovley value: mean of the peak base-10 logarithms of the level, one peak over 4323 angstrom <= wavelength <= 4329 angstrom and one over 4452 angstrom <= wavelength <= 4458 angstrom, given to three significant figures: 0.787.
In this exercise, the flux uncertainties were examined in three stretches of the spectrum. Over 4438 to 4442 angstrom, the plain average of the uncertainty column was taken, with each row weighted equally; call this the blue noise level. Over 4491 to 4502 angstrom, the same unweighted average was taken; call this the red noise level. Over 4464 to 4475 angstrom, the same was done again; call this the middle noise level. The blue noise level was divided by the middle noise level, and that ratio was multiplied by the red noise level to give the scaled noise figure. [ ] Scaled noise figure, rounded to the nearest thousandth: 0.115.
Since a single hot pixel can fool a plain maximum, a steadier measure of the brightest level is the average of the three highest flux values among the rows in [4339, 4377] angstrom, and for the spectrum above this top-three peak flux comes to 7.2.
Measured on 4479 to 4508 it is 5.8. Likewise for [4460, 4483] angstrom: 5.4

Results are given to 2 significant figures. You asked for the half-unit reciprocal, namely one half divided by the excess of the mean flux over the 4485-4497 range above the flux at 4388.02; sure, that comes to -5.5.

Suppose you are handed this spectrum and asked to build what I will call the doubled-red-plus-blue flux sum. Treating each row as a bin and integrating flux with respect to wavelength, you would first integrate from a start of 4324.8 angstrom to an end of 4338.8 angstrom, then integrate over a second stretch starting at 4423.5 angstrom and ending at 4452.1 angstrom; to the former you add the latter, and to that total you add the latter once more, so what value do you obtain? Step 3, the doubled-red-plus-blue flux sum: 394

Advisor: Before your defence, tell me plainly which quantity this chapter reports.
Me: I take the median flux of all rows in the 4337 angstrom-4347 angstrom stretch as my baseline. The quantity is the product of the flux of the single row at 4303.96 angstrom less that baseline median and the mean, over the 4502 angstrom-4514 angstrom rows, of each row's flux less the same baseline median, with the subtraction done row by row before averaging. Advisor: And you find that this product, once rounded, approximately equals 2.3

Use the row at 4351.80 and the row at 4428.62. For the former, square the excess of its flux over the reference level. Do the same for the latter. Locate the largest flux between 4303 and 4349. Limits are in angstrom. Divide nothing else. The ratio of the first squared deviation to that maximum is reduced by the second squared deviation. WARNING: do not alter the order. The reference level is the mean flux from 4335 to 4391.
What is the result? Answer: -1.3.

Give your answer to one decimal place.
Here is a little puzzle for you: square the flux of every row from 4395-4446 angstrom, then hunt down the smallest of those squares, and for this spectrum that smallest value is 23.7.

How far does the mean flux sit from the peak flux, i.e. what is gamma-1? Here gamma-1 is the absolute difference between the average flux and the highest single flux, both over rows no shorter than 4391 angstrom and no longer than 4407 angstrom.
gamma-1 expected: 0.11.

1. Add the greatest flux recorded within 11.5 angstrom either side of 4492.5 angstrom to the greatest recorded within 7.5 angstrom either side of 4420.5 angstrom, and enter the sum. 11.2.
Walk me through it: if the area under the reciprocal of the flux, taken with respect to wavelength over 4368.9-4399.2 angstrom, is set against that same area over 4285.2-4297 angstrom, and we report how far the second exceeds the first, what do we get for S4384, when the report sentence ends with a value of -3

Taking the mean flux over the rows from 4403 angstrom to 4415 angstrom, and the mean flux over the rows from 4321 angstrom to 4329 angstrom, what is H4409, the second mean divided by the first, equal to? 1.26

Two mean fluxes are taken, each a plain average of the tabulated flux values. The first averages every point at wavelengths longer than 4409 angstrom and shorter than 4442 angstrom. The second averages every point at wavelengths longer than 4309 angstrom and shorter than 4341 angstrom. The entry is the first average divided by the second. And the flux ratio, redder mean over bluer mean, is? 0.77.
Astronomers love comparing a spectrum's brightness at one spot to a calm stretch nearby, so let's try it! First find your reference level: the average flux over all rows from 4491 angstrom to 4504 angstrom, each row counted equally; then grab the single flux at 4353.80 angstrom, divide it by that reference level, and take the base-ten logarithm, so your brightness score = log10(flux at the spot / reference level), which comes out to 0.10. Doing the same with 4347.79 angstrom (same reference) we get 0.09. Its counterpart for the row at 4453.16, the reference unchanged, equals -0.02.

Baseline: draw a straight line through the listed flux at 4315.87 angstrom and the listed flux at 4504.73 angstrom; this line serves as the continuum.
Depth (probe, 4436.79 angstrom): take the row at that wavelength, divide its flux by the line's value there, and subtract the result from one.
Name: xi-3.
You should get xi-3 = 0.11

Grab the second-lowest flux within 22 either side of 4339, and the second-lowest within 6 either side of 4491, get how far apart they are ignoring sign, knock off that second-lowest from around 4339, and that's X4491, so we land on -5.46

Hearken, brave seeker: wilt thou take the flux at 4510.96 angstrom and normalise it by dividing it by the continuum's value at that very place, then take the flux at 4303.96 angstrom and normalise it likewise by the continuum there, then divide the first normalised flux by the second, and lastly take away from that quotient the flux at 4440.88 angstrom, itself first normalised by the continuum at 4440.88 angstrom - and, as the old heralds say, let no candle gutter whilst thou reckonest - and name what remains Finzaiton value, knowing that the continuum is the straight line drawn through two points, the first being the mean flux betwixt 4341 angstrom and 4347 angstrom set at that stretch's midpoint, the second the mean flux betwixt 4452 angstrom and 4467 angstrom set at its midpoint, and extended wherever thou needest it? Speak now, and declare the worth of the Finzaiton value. 0.96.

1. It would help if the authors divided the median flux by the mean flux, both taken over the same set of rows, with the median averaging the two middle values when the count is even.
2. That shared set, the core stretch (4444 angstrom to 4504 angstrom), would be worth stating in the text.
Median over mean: 0.99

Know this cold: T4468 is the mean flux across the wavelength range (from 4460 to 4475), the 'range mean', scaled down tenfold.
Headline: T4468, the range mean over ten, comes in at 0.522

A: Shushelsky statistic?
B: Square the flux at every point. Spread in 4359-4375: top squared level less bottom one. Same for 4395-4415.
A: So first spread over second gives 1.7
